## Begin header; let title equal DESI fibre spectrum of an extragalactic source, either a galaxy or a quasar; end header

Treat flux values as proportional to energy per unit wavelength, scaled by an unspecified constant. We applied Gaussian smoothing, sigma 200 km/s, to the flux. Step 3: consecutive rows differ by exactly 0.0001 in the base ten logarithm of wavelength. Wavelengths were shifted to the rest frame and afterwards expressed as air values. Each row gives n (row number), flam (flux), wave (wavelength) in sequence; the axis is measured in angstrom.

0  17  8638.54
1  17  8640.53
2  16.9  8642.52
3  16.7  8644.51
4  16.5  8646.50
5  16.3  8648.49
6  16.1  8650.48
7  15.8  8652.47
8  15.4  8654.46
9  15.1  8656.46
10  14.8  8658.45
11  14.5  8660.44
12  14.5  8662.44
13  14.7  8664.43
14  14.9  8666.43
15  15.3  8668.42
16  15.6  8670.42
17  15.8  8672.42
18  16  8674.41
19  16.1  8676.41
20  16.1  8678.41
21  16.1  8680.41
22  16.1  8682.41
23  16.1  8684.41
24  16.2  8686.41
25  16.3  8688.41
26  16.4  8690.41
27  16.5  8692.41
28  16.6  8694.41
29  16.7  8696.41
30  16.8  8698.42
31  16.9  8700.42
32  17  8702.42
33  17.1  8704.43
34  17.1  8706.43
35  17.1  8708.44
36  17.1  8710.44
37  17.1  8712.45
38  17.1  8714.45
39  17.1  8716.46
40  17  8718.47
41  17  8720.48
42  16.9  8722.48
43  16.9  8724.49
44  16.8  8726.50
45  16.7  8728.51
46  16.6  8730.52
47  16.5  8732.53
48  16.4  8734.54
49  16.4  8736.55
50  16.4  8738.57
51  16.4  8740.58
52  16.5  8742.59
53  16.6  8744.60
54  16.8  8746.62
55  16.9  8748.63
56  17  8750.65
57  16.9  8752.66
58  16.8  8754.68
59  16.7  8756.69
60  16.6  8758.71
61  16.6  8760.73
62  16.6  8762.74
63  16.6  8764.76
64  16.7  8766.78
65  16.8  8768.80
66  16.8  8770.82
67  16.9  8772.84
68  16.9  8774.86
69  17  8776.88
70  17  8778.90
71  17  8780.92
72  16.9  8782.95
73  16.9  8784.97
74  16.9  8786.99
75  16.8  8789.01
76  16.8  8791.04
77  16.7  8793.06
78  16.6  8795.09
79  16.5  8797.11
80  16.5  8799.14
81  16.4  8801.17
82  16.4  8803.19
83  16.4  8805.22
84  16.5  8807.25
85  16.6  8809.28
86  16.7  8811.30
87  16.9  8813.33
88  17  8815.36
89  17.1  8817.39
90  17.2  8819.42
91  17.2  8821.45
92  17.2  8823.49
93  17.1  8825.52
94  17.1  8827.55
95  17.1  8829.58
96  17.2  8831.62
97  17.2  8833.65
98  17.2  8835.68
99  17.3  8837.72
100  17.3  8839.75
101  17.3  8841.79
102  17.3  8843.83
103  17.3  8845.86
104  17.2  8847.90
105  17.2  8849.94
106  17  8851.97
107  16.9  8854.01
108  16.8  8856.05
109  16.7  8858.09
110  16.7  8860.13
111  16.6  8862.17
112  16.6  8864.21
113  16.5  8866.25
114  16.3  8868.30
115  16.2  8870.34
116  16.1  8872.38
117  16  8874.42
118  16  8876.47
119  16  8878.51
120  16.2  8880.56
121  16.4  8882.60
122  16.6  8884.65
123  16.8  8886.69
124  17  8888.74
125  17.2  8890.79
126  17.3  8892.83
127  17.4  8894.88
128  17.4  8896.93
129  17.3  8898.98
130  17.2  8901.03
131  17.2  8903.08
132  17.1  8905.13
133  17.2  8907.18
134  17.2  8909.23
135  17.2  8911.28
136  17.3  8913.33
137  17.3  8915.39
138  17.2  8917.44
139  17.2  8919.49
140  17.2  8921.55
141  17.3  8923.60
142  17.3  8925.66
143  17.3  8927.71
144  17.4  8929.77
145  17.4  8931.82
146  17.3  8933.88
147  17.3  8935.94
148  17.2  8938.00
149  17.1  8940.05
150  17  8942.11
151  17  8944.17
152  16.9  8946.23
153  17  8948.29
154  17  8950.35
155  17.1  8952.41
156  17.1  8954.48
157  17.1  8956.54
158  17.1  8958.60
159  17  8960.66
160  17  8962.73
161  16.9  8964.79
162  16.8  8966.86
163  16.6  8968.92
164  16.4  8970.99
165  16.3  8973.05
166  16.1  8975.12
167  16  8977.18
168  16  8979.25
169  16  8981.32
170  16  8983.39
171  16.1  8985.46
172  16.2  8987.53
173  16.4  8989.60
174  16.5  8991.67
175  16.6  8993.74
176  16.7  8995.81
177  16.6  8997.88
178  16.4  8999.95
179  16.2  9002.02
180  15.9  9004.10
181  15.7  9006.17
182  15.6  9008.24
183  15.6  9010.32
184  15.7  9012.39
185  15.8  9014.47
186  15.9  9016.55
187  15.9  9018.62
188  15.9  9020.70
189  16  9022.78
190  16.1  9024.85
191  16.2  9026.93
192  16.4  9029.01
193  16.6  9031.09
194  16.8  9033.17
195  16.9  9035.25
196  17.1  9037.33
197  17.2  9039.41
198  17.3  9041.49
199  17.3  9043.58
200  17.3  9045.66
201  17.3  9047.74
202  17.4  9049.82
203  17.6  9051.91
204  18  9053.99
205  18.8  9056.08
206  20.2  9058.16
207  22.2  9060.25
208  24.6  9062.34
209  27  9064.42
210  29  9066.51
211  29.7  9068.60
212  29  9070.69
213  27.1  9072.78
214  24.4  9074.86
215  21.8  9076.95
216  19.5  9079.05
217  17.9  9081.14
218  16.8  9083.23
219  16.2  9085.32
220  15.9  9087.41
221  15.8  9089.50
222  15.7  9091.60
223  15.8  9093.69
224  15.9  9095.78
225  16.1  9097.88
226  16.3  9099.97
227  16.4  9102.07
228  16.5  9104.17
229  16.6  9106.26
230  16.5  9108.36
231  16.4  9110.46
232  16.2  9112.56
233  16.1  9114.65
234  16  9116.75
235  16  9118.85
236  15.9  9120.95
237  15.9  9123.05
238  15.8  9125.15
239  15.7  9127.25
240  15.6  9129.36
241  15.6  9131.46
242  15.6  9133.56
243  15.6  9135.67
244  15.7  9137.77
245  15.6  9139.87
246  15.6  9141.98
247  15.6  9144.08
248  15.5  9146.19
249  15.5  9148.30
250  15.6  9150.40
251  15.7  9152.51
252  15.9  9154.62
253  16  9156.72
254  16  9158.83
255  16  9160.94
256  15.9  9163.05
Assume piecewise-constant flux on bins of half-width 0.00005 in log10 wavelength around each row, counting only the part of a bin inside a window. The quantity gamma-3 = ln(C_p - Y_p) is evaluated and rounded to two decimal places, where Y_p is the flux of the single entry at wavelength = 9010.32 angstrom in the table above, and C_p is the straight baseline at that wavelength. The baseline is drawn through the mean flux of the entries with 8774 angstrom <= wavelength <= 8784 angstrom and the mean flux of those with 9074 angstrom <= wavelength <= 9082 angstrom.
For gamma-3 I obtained 1.48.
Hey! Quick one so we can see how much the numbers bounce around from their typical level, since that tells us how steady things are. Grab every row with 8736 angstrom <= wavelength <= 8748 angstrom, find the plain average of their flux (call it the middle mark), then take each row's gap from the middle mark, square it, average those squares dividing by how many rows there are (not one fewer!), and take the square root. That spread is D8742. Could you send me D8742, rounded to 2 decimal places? 0.15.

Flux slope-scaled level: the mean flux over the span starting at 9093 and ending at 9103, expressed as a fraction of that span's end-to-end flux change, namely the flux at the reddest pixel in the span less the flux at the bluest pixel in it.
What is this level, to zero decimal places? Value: 27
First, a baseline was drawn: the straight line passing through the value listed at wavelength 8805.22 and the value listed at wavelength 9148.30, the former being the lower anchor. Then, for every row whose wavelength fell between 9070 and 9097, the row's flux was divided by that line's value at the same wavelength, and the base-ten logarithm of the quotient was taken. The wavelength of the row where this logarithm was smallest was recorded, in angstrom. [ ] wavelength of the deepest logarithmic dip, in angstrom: 9091.60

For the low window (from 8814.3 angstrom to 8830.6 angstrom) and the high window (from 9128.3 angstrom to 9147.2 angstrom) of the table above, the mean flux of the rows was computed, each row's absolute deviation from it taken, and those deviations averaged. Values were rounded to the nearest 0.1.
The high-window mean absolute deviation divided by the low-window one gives 0.4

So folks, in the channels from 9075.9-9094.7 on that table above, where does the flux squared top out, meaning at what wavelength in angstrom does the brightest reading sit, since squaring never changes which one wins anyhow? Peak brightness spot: 9076.95 angstrom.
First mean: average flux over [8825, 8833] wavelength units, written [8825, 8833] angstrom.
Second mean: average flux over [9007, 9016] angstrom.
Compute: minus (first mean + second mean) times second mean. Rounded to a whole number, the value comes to -514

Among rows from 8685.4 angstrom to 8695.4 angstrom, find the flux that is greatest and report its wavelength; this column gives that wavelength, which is 8694.41 angstrom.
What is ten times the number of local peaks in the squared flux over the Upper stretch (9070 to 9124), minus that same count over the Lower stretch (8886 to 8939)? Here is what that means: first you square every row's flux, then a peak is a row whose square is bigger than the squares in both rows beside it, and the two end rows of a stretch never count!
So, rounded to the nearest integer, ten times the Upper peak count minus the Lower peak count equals 10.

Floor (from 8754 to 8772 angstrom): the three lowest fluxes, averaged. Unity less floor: -15.6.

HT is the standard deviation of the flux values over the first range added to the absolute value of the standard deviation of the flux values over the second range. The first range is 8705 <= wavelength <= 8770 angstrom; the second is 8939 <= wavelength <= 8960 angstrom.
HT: 0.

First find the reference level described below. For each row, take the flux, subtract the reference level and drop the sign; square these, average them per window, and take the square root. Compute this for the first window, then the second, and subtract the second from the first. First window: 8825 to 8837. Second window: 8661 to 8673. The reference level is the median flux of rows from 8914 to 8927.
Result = -2.1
